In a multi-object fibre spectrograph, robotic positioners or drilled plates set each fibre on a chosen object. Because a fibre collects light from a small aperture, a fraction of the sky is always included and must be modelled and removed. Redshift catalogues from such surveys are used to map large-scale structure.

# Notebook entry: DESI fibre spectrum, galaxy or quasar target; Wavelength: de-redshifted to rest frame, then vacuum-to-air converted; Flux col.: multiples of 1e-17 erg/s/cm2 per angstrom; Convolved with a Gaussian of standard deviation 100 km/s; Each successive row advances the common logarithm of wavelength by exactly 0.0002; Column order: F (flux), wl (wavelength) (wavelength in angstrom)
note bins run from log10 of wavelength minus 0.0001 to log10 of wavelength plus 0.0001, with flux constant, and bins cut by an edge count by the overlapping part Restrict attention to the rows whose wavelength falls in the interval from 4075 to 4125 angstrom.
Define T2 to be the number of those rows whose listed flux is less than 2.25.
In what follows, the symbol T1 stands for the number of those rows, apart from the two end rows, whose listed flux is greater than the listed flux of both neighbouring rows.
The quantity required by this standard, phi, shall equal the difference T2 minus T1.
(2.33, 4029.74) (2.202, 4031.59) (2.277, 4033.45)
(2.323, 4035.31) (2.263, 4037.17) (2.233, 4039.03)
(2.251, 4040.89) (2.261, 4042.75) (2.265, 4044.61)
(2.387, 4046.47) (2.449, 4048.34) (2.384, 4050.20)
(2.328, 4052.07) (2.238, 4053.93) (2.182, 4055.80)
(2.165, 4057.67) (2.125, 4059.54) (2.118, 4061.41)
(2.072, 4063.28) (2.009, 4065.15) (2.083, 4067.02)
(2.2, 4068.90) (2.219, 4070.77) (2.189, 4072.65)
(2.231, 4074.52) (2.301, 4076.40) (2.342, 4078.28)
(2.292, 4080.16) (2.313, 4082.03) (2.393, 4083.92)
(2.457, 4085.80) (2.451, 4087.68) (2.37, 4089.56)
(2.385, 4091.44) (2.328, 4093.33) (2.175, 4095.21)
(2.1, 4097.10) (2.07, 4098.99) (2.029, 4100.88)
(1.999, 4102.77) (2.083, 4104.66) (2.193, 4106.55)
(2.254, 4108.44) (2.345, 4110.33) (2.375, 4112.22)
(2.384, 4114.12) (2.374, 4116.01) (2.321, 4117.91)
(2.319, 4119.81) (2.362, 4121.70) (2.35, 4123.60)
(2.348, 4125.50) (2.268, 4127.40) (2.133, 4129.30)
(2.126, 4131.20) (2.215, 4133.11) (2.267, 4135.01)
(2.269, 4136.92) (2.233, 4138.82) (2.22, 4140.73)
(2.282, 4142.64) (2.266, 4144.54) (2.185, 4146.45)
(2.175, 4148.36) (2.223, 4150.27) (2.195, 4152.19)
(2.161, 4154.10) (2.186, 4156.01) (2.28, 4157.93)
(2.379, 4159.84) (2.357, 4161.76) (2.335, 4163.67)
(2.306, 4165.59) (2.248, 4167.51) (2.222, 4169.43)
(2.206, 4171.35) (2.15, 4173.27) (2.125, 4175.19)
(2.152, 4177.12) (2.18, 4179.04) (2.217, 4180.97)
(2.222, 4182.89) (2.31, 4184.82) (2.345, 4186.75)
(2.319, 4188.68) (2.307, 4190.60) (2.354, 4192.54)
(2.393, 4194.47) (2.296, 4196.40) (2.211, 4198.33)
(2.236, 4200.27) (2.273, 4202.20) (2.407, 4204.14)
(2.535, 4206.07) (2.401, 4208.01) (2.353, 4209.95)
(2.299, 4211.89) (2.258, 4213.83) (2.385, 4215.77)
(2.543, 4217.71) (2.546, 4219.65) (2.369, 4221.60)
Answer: 2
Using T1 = 5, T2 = 7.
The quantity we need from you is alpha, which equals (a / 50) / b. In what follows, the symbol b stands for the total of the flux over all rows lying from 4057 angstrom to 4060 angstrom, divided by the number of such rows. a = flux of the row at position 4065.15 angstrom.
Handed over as 0.0187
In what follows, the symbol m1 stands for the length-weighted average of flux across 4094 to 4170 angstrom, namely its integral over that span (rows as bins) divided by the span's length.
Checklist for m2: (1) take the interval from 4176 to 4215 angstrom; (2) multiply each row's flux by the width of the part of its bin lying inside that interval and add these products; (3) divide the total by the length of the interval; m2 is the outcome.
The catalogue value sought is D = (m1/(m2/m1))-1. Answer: 1.18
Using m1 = 2.24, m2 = 2.30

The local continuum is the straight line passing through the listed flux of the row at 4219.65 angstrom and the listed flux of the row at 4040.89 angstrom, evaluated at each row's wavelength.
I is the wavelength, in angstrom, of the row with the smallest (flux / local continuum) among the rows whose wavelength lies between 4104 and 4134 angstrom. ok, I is 4104.66 angstrom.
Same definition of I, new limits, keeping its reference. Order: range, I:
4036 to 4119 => 4102.77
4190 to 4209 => 4198.33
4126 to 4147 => 4131.20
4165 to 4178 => 4175.19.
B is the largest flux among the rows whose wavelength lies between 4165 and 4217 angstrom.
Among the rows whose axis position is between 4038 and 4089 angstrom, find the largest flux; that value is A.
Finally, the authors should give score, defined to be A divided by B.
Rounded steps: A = 2.457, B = 2.535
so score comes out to 0.97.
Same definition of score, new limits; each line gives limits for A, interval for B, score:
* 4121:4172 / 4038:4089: 0.97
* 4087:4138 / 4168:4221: 0.96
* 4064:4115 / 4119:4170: 1.03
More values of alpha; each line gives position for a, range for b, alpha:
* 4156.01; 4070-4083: 0.0193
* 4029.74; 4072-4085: 0.0203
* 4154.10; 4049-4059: 0.0191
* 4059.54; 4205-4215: 0.0179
